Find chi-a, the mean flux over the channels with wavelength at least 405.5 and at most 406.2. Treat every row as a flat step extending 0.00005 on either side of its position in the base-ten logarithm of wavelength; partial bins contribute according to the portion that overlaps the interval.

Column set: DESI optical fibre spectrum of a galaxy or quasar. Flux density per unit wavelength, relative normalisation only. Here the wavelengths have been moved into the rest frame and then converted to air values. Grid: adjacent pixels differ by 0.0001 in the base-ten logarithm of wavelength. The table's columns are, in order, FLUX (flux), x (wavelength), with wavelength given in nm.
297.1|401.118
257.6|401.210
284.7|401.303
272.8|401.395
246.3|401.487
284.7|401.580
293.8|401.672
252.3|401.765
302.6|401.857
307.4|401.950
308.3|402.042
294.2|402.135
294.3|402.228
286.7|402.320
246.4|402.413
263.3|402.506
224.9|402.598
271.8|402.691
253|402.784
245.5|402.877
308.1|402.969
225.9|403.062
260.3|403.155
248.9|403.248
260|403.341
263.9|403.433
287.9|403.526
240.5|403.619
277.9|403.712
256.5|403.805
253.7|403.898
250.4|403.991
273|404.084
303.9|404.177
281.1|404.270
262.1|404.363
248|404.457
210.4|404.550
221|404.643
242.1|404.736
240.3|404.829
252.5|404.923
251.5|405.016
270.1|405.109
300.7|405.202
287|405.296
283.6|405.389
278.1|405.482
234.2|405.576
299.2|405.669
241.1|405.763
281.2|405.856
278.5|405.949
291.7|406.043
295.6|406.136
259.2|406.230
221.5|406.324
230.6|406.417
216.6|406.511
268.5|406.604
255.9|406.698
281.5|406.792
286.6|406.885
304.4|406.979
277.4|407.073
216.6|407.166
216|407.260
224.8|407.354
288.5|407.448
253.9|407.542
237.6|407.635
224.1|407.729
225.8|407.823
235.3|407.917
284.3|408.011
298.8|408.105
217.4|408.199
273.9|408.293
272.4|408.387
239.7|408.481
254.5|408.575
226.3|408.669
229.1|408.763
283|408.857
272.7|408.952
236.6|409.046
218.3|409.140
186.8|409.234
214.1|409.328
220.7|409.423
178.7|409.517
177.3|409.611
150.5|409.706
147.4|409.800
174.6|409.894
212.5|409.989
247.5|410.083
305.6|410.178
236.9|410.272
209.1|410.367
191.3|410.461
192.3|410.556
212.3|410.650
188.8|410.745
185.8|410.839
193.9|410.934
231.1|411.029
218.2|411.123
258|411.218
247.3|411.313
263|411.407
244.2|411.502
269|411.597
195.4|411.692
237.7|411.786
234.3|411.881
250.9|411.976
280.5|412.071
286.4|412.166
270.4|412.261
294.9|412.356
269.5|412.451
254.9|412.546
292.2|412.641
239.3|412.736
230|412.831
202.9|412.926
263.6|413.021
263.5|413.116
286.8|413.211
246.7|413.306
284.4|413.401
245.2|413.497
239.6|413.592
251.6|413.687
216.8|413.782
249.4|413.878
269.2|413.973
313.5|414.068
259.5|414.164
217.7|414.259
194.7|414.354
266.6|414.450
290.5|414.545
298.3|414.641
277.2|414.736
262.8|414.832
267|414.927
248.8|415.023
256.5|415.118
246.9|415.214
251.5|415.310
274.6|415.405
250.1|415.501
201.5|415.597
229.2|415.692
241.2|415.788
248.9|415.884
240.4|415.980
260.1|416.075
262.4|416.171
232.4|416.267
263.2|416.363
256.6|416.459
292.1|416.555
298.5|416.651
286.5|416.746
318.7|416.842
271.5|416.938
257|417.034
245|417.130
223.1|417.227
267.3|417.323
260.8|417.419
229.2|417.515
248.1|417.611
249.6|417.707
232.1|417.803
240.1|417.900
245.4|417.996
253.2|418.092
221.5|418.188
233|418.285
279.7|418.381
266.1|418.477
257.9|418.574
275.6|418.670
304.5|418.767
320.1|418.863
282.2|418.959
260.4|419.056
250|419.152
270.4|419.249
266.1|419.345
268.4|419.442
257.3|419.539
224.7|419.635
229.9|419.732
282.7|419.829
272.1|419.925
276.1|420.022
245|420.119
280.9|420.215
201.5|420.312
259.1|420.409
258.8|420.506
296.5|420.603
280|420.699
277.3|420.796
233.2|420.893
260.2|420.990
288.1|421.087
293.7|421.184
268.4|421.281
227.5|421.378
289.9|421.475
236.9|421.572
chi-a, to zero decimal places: 274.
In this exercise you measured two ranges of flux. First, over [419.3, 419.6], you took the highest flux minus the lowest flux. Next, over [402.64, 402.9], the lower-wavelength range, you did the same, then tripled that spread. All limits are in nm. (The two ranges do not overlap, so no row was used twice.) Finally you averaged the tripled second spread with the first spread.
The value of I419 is 45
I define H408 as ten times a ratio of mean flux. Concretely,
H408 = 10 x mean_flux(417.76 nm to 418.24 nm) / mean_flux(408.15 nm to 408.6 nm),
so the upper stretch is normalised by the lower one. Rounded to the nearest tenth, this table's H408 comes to 9.5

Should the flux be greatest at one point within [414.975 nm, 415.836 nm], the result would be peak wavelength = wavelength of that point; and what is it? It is 415.405 nm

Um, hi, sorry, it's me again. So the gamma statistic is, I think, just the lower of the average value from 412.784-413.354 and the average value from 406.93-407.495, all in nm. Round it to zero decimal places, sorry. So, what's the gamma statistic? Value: 249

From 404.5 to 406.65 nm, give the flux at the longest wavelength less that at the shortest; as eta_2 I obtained 58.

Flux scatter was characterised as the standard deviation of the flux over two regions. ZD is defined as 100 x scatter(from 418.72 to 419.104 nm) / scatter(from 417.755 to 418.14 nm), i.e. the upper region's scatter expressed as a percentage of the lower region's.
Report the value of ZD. 294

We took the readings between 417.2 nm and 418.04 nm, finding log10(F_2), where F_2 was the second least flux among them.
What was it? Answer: 2.36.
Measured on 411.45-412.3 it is 2.37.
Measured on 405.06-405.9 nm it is 2.38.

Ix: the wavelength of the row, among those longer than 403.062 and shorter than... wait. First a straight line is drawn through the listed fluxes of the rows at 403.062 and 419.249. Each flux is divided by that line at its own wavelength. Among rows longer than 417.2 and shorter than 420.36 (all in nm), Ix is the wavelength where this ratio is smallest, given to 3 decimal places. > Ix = 420.312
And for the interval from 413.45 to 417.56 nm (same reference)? 414.354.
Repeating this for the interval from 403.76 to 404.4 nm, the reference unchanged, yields 403.991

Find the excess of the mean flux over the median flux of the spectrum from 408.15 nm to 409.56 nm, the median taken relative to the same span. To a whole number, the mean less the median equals 6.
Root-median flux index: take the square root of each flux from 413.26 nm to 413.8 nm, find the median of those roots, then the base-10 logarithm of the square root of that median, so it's 0.598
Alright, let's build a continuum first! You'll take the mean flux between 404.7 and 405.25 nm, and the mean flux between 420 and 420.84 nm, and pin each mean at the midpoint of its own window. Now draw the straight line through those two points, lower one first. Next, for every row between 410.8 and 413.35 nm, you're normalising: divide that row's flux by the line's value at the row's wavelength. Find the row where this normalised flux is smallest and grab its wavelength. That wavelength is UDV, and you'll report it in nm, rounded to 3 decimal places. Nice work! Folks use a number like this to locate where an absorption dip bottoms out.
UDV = 410.839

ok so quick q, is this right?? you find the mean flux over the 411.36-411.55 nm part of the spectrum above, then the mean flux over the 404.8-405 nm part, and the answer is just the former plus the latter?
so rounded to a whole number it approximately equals 500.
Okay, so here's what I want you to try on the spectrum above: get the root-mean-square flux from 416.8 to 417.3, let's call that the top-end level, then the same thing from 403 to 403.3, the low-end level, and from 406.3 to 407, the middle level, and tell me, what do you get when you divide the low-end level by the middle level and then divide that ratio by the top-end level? 0.0036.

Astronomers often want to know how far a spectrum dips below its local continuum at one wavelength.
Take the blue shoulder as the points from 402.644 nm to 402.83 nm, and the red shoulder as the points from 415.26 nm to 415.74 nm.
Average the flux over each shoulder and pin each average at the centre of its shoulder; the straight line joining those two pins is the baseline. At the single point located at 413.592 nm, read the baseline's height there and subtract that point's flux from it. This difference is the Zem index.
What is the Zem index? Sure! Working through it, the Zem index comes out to 5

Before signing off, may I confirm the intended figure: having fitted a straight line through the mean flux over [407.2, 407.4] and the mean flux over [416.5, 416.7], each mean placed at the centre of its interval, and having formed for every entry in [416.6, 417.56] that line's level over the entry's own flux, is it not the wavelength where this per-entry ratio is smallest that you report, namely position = 416.842 nm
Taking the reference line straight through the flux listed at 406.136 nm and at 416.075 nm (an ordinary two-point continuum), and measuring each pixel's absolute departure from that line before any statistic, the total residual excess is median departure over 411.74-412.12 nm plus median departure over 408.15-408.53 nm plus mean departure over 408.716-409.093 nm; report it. 92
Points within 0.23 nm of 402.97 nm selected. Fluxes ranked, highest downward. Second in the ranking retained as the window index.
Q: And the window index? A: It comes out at 260.3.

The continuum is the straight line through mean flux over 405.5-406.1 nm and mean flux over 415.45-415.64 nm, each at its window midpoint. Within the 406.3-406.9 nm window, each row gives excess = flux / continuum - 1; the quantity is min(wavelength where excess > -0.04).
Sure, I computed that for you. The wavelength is 406.604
